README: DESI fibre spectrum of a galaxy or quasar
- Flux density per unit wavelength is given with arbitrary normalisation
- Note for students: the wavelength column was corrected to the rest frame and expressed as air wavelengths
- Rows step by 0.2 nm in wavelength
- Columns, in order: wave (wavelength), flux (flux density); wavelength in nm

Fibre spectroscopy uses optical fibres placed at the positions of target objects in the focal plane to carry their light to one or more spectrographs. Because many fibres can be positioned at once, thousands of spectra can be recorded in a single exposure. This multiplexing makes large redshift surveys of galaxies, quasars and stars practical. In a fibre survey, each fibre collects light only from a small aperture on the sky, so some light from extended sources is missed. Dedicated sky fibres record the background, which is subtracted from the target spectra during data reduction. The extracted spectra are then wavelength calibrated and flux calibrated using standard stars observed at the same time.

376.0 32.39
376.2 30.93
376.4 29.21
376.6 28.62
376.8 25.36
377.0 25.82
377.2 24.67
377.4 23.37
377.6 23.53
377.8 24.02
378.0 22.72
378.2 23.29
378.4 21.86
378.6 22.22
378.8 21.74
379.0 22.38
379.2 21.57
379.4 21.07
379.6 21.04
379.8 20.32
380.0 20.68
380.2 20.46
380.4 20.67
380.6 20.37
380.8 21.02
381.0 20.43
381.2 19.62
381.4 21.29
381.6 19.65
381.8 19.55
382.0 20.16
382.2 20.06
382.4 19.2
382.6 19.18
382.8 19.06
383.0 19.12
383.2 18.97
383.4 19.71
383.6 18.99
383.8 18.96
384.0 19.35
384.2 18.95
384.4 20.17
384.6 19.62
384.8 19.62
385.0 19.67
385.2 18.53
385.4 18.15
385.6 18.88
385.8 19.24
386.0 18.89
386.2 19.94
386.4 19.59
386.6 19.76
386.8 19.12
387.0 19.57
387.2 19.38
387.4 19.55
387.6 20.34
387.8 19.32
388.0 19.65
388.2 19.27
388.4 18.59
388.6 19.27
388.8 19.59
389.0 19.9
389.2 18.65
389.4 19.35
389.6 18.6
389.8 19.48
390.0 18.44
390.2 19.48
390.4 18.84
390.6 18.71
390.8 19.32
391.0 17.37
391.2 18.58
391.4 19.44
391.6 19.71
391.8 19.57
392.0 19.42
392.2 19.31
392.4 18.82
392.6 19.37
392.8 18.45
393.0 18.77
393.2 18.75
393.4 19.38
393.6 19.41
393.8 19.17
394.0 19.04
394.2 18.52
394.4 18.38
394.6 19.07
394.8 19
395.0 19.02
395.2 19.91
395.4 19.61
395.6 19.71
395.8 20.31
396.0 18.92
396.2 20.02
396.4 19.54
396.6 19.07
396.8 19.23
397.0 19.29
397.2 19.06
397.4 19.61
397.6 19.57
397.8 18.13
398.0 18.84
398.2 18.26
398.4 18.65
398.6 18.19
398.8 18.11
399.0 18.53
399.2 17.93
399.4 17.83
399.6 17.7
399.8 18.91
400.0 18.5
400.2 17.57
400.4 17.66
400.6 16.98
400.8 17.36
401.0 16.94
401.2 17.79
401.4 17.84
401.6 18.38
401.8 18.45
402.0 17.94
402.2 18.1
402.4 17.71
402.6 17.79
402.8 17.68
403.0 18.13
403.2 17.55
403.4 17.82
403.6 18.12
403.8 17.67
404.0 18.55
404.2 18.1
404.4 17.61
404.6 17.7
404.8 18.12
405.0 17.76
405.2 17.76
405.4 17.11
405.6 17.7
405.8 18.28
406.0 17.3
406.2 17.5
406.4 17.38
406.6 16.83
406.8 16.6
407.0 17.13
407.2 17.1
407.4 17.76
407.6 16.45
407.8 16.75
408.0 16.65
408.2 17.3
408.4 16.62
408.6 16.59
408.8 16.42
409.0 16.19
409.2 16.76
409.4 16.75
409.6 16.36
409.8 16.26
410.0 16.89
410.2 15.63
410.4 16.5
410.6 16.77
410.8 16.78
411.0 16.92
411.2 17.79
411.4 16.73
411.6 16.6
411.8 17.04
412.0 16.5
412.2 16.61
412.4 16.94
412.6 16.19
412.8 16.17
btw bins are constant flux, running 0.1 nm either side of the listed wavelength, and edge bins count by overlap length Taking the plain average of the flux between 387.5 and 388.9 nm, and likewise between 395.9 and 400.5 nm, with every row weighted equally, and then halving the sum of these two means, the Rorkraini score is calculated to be 19.0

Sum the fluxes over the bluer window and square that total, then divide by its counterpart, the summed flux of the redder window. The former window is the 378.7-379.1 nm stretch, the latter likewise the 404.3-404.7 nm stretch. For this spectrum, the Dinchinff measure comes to 55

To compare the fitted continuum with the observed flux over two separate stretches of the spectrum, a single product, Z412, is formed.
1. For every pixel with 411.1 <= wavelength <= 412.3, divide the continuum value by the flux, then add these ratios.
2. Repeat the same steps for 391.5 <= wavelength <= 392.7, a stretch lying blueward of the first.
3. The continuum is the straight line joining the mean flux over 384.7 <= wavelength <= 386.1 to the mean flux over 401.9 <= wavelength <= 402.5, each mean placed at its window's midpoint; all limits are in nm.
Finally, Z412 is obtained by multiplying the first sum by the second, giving 35.4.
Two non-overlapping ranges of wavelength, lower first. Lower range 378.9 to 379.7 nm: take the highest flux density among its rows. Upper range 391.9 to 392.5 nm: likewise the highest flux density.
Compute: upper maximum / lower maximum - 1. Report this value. -0.13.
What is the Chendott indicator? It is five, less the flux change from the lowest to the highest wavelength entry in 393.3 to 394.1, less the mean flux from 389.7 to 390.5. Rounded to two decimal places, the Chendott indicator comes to -13.72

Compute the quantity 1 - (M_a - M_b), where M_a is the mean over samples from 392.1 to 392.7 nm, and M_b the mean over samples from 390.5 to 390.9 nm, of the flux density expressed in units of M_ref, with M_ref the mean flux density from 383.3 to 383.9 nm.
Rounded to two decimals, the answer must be 0.99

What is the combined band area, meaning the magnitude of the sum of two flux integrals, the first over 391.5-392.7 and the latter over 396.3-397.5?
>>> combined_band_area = 46.4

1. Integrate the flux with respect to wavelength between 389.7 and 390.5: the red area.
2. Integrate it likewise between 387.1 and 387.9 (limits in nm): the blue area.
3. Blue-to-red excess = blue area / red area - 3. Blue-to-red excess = -1.97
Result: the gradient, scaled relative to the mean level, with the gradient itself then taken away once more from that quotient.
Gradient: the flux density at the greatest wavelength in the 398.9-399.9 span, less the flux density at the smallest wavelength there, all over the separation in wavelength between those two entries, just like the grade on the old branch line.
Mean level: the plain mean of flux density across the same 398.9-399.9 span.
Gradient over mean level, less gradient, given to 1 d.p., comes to -0.4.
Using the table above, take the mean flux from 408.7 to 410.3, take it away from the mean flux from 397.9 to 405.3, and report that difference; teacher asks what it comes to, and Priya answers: 1.6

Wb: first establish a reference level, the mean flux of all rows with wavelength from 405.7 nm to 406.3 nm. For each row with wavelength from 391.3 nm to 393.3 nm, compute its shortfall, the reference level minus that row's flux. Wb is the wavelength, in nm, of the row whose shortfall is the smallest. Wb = 391.6 nm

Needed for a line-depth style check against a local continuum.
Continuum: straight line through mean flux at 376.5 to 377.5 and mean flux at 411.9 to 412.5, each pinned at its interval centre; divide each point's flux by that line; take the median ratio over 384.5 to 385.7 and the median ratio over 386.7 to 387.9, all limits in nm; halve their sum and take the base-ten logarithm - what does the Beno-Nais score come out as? -0.079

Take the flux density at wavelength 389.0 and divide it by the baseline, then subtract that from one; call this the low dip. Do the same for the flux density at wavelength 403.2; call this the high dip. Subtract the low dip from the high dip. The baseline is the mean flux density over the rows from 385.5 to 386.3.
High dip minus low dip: 0.12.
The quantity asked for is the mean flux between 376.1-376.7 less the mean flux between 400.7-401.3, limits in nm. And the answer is 12.2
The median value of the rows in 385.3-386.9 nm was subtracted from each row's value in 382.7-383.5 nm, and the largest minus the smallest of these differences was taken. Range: 0.7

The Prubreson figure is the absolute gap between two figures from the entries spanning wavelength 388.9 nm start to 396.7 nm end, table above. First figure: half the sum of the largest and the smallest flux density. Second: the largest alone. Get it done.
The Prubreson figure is 1.47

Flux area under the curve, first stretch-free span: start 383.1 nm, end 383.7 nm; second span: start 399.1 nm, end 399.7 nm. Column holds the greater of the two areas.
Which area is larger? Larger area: 11.5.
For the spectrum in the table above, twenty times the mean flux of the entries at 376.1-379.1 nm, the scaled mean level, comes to 493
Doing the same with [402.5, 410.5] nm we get 345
